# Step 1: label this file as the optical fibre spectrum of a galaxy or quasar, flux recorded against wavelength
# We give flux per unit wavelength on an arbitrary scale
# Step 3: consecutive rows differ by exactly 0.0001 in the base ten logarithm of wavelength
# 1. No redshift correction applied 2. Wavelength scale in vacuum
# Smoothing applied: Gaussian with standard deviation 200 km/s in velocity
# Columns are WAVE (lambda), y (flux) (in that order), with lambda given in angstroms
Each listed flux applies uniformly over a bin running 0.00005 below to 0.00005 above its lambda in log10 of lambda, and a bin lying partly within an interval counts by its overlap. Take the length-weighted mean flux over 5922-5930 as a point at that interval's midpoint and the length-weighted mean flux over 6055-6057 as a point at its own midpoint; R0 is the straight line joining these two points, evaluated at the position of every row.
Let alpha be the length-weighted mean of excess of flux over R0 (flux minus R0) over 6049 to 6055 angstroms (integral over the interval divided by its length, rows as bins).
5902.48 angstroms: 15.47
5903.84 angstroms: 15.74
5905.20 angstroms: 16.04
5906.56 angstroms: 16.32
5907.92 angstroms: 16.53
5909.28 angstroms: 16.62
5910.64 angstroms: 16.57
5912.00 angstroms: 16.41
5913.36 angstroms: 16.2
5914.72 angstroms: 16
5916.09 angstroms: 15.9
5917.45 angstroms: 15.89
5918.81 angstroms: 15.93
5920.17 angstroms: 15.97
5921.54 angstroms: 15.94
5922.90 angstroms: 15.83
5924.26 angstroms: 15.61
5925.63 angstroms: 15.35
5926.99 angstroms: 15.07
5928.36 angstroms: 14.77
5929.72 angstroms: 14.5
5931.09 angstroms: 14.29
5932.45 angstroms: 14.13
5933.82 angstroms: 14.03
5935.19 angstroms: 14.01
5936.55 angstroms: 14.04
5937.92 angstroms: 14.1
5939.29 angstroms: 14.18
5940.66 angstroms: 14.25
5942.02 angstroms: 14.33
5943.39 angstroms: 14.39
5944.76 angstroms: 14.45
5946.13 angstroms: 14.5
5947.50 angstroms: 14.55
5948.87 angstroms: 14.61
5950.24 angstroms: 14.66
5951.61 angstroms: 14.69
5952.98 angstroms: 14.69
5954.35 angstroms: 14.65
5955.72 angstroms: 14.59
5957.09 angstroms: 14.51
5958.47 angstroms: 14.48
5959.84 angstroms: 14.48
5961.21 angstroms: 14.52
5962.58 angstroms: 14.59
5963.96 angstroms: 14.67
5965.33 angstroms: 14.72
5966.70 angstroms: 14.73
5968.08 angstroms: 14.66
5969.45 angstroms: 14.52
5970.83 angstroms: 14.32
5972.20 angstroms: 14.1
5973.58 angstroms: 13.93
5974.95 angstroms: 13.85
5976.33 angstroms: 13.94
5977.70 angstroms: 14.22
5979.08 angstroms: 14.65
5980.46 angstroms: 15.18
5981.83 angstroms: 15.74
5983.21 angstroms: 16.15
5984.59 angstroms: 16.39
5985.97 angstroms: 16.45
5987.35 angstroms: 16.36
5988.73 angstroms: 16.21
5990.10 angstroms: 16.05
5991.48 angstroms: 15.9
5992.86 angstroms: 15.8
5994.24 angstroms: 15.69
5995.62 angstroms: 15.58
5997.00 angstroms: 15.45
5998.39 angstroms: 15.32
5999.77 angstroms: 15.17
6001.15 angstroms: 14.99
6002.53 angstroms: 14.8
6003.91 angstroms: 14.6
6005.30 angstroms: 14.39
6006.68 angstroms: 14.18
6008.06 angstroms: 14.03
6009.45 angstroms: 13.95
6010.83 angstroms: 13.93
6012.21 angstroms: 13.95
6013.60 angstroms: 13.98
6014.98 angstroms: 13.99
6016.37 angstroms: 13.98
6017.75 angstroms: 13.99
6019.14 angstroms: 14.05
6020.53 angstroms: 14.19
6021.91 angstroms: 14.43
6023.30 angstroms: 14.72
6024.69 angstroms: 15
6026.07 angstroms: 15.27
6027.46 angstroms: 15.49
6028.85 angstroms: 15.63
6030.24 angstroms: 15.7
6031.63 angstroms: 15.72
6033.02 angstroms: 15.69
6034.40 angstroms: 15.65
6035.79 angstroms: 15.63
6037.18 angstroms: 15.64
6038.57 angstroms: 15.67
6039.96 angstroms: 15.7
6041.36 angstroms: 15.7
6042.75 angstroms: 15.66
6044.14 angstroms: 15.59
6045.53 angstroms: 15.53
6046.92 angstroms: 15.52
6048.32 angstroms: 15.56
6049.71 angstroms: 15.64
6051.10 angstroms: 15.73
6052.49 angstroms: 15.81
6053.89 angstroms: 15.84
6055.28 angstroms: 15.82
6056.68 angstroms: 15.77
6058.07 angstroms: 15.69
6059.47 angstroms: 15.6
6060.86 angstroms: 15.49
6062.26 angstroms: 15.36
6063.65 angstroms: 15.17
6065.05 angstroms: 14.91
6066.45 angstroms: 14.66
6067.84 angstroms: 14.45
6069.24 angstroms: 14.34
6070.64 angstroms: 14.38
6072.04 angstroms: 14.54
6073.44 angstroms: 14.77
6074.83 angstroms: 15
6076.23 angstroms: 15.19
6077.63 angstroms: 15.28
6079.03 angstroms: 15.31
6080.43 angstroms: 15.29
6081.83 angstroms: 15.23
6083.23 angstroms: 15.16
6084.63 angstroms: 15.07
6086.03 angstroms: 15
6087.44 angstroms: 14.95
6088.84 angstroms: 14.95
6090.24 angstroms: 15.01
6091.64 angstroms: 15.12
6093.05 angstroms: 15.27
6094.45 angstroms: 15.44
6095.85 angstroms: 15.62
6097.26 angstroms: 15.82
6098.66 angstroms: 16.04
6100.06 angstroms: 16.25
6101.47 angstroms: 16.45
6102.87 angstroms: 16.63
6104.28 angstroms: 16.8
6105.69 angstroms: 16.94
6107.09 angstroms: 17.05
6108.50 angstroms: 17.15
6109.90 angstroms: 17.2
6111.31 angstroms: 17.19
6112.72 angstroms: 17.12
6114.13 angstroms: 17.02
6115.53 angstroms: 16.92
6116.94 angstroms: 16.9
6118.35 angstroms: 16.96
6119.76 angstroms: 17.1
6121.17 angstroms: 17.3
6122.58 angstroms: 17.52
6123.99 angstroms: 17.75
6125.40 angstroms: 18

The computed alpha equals 0.0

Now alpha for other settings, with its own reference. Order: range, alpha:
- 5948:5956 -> -0.7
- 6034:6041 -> 0.0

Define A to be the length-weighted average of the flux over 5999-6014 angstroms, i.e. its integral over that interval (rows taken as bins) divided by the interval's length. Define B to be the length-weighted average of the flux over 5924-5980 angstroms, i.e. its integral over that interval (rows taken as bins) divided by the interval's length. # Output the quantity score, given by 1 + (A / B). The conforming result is 1.99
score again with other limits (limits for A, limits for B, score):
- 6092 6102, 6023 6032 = 2.03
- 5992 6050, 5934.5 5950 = 2.05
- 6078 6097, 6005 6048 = 2.02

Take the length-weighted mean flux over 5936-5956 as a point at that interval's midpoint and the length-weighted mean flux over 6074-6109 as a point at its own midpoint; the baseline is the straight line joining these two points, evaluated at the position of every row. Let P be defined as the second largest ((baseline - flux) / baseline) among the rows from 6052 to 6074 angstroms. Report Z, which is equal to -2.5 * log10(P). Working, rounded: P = 0.072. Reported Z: 2.86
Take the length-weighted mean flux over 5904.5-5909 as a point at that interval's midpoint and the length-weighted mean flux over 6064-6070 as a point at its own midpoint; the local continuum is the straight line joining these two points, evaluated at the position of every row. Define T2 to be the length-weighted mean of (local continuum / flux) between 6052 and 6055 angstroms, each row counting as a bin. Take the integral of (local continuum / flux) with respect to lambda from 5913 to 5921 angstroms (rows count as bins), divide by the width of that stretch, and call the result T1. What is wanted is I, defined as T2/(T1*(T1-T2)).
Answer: 11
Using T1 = 1.01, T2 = 0.93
